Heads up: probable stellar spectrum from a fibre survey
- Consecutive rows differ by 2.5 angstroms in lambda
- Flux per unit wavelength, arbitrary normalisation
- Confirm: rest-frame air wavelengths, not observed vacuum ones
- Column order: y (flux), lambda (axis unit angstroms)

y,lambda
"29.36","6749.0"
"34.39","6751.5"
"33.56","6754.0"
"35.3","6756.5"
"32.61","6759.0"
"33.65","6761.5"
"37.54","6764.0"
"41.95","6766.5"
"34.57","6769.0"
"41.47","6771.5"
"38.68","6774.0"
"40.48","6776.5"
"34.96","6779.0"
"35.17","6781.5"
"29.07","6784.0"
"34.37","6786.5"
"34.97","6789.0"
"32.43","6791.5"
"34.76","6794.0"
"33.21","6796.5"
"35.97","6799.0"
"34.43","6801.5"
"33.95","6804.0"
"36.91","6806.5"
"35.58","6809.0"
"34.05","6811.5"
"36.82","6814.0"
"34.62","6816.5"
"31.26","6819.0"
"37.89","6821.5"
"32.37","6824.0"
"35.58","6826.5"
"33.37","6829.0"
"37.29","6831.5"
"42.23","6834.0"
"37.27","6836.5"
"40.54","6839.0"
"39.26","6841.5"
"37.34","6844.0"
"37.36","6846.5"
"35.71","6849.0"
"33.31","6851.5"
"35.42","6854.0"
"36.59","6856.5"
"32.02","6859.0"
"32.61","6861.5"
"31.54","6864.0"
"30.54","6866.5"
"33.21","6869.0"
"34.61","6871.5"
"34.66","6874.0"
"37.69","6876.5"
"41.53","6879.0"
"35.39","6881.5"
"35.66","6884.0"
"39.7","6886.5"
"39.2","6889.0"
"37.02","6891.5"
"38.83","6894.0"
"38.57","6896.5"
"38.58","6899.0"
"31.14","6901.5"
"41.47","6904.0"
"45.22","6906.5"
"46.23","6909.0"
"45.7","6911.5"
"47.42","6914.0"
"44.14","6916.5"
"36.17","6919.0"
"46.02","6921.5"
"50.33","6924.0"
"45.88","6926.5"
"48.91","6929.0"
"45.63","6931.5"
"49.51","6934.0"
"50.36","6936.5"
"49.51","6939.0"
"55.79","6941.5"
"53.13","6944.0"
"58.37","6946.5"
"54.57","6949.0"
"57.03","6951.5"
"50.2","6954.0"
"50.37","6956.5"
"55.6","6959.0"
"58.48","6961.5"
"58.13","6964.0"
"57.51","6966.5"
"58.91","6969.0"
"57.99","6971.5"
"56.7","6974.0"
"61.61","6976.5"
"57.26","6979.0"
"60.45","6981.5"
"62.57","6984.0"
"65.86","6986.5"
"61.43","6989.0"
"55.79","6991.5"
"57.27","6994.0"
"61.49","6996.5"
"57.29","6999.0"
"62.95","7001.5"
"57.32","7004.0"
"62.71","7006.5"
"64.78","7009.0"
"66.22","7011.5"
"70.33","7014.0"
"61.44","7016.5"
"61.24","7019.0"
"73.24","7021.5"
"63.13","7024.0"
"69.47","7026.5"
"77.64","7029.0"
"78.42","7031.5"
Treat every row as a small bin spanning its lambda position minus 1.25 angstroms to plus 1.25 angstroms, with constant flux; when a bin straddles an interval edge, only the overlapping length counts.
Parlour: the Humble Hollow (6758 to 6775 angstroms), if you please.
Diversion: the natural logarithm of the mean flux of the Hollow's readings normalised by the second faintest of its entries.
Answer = 0.10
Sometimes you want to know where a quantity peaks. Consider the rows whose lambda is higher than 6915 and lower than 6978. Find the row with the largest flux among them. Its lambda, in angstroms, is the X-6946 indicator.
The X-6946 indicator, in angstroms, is 6976.5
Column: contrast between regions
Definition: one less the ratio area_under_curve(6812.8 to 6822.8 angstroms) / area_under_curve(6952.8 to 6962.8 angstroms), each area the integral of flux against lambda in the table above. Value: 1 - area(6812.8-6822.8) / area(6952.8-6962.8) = 0.35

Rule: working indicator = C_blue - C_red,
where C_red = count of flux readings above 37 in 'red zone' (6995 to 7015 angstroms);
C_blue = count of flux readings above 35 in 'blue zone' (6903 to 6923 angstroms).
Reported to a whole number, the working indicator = 0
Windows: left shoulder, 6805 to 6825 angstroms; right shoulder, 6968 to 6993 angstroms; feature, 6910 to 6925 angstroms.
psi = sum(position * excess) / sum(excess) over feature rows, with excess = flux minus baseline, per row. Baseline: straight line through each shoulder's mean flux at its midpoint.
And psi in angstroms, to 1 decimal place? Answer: 6917.8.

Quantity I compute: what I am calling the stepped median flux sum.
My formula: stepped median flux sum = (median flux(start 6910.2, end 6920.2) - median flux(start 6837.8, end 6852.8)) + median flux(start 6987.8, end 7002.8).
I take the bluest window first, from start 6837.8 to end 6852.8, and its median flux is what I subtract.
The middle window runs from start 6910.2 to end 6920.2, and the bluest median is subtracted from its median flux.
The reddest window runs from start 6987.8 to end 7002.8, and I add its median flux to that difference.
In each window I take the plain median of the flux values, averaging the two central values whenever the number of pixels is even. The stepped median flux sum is 67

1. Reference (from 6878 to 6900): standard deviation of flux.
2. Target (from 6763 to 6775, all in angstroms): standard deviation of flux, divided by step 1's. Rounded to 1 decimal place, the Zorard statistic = 1.5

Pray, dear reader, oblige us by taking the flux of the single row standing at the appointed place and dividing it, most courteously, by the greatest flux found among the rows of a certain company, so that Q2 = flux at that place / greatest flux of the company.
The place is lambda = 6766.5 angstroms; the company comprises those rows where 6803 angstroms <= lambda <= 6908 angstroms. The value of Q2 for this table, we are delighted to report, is 0.93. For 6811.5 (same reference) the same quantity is 0.75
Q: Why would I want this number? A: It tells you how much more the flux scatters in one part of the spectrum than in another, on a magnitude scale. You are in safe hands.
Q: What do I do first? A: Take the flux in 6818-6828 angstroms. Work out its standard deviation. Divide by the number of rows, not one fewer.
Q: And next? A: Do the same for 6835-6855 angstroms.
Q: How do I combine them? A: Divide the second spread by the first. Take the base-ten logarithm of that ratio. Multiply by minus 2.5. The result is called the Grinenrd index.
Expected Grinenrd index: 0.2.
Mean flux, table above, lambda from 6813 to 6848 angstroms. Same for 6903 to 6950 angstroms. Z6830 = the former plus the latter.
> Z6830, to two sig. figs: 85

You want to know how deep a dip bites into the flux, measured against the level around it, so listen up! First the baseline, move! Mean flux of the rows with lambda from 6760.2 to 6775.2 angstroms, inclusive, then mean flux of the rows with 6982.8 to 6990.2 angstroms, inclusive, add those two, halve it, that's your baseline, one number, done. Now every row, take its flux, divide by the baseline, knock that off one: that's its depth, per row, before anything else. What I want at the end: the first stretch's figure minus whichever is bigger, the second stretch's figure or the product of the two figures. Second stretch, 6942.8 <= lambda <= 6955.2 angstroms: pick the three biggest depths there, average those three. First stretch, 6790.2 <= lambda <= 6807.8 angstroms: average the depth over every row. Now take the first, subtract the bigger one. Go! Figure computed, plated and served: 0.33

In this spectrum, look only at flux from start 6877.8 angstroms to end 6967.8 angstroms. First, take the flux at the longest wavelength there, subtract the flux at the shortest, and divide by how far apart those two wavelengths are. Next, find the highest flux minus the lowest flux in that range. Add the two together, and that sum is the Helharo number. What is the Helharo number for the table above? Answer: 28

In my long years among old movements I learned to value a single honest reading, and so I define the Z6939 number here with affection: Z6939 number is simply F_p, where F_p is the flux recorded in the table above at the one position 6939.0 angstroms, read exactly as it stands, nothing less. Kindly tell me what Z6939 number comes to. 49.51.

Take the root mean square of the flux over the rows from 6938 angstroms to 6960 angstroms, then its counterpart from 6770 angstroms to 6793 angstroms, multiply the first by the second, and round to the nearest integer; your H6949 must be 1937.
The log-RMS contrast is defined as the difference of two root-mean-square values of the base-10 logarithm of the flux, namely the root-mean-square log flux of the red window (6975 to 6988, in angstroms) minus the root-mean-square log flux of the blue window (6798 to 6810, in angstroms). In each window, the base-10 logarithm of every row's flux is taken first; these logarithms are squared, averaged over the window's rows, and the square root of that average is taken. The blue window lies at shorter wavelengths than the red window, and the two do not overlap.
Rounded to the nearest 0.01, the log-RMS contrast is 0.24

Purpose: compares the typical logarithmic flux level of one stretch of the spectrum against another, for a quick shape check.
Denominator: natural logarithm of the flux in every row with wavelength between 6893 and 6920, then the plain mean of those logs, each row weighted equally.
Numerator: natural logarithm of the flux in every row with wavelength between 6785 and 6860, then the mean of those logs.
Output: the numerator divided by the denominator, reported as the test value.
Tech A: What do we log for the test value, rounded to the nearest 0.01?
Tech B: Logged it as 0.96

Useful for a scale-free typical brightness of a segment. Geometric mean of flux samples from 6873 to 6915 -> 39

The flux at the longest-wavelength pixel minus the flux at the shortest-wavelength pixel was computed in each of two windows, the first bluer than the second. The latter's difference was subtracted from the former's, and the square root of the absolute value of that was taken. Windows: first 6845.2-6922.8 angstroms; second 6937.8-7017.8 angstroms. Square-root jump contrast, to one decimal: 1.8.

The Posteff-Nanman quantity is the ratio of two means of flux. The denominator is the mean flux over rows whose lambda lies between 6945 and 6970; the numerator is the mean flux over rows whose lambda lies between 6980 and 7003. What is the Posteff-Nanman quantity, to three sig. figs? 1.08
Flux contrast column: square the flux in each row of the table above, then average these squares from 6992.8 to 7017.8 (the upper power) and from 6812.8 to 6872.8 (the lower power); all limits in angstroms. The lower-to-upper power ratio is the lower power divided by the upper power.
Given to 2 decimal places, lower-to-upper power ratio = 0.32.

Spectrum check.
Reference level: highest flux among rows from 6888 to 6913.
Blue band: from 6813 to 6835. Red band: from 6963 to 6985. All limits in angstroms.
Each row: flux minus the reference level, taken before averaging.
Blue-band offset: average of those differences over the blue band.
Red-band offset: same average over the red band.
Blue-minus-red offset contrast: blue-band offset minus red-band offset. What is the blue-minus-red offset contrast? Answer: -23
